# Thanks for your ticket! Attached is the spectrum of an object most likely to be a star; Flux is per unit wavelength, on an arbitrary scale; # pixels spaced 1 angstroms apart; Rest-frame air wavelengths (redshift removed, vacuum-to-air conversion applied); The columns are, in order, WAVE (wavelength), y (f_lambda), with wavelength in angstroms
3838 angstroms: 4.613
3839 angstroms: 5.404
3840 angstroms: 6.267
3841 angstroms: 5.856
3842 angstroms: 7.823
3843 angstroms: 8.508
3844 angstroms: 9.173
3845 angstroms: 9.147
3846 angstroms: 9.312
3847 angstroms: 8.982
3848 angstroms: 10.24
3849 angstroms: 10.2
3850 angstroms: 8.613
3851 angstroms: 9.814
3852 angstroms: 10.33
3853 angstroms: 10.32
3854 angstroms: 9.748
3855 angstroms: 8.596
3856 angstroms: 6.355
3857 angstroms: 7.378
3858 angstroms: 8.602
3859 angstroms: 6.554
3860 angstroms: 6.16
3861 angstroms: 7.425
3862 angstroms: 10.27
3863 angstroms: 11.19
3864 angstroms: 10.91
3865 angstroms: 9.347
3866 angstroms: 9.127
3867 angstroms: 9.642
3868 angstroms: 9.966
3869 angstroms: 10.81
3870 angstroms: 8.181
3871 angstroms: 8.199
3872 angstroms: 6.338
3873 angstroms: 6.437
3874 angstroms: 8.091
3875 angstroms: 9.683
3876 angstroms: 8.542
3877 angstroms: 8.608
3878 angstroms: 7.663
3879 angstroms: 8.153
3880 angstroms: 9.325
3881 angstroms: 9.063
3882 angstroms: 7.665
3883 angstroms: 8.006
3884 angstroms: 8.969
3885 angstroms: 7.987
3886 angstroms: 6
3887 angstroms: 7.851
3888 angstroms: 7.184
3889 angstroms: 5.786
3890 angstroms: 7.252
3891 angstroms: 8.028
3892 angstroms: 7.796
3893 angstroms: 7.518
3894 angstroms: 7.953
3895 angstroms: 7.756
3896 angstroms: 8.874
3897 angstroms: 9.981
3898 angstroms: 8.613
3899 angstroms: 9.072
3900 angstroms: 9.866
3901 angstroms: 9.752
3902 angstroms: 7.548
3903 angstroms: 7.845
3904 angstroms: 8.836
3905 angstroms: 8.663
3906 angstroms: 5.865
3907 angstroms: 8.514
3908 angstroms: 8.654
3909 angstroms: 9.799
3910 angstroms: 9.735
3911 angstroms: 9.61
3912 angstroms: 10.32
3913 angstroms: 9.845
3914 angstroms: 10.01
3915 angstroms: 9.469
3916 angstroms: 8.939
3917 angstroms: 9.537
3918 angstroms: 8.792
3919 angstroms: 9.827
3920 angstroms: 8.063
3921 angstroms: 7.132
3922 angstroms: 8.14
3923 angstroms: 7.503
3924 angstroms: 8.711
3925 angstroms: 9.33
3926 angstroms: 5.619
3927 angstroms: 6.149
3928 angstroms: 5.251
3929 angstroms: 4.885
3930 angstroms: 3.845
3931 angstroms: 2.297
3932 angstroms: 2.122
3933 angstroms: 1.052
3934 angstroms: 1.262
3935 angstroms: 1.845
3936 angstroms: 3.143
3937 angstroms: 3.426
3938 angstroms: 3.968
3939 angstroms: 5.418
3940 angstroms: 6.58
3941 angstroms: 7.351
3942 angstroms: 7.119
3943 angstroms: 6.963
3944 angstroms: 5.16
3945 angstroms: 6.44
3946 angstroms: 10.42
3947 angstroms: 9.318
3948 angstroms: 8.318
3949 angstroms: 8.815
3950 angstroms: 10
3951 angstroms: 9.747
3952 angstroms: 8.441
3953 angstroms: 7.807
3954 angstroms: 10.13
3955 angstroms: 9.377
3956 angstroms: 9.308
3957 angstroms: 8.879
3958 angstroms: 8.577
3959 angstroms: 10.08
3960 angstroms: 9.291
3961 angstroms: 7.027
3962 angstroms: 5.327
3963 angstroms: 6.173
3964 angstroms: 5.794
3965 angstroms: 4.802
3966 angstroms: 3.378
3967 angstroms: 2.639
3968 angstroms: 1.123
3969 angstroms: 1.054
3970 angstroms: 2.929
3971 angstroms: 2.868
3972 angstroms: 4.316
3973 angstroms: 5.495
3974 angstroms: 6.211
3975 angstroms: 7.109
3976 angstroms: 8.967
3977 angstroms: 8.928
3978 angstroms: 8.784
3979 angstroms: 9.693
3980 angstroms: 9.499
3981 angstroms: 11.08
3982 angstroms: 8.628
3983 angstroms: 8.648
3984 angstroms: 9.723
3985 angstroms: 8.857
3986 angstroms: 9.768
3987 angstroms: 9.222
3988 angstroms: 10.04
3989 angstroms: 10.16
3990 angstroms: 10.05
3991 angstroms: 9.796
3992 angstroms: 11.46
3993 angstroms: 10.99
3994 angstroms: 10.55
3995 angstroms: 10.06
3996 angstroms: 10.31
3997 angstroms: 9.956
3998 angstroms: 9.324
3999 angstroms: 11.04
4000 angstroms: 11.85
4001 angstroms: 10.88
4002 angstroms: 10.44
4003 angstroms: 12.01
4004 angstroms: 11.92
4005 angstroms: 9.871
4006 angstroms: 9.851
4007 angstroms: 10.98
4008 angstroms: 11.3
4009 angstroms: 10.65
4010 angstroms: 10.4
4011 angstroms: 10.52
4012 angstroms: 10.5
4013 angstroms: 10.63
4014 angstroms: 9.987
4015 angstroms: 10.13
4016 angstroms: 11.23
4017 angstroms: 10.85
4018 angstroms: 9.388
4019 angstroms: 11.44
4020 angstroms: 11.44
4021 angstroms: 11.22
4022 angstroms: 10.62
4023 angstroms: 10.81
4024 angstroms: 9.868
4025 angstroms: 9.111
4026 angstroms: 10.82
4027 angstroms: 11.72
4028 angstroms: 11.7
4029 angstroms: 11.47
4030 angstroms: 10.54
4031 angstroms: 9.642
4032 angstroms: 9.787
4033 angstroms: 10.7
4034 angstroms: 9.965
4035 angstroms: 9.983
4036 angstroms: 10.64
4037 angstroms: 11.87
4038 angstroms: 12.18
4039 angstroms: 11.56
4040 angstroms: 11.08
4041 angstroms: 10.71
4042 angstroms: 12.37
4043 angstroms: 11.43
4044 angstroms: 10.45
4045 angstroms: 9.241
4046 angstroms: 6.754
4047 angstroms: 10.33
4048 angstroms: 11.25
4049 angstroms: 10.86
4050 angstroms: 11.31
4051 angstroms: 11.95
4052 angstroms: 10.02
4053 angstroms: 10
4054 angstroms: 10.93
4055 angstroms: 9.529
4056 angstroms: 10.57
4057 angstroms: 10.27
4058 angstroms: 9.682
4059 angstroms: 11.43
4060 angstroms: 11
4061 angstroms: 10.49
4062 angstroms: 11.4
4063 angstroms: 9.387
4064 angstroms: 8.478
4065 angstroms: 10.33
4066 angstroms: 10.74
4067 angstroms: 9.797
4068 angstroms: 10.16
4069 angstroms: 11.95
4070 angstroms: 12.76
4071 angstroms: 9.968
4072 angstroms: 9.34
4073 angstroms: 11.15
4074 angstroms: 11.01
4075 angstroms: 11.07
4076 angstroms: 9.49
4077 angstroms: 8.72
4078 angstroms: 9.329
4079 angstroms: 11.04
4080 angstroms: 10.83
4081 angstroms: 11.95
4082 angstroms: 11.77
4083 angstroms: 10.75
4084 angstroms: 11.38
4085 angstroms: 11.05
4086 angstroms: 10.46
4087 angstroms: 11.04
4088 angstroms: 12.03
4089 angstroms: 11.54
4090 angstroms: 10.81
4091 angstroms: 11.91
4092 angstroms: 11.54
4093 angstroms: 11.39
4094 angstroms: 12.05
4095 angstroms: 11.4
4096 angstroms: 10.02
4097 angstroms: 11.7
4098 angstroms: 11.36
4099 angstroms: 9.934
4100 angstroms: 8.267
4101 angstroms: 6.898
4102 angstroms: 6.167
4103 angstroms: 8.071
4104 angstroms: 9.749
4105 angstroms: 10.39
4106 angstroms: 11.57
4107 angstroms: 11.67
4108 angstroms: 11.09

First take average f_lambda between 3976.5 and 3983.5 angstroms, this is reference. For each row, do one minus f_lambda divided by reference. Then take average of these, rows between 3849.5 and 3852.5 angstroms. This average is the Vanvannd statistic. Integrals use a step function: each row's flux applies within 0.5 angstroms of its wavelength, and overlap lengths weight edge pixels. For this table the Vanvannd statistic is -0.028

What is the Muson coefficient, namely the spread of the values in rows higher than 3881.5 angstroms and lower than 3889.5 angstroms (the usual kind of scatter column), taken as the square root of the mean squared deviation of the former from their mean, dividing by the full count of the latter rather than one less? 1.00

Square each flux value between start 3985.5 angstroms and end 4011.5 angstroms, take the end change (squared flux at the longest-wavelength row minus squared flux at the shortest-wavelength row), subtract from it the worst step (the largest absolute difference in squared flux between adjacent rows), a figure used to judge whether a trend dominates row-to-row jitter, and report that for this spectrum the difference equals -29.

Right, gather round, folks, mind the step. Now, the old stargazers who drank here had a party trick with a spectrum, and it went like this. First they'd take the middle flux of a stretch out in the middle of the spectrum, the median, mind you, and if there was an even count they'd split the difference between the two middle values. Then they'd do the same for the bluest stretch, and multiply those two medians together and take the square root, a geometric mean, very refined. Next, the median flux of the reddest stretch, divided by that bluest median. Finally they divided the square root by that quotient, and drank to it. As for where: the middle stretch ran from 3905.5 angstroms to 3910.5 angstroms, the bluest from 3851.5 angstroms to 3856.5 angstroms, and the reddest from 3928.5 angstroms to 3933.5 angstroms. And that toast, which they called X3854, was 39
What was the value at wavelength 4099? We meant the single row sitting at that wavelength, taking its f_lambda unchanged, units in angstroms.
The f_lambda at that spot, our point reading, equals 9.934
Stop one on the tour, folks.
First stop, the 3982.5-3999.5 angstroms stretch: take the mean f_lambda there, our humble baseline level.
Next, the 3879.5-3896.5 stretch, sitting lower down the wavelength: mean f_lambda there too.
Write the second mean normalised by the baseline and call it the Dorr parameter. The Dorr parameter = 0.8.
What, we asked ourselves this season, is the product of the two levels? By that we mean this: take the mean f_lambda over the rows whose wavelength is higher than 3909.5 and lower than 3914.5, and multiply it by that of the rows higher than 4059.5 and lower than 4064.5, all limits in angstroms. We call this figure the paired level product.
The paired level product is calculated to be 101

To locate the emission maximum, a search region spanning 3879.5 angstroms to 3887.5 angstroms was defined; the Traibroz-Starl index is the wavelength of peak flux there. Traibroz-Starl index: 3880 angstroms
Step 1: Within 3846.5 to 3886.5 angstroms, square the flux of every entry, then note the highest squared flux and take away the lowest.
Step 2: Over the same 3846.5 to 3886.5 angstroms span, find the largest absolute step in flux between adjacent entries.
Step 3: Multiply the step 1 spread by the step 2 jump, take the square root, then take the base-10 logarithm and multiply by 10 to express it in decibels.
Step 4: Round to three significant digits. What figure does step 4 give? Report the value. 12.0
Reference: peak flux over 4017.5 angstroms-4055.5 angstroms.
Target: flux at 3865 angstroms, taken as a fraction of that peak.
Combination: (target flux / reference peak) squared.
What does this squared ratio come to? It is 0.57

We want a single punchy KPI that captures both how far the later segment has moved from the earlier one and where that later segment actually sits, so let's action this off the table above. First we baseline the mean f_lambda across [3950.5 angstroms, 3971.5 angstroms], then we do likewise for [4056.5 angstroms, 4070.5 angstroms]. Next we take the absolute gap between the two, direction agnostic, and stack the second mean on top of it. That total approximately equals 15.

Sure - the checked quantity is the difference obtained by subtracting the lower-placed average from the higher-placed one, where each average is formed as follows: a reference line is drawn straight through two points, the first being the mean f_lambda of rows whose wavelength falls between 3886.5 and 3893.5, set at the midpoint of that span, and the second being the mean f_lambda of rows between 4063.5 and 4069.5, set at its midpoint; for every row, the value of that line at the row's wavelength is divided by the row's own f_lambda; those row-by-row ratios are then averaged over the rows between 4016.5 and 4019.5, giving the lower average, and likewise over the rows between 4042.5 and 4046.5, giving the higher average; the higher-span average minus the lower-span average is 0.19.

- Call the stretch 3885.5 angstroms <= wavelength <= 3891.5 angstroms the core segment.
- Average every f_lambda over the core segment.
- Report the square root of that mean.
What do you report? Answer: 2.65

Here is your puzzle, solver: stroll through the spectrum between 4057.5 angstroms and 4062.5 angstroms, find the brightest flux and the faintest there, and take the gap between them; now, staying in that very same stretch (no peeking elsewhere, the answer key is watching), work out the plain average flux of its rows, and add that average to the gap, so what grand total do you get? 13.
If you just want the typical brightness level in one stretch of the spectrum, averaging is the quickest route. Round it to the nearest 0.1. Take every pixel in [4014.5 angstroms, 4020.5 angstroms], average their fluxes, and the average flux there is 10.7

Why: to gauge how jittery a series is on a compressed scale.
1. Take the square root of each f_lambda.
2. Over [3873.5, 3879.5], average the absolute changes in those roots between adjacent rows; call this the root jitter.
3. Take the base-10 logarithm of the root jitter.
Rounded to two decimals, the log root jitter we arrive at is -0.84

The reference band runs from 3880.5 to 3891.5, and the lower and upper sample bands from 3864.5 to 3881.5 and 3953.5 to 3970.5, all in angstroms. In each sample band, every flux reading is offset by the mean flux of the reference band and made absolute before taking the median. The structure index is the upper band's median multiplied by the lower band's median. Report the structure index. 3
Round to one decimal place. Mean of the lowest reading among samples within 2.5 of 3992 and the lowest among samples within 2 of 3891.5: 8.5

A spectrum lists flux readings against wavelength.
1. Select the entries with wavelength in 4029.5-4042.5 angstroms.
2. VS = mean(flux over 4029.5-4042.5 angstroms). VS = 10.8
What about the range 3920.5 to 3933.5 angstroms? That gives 5.5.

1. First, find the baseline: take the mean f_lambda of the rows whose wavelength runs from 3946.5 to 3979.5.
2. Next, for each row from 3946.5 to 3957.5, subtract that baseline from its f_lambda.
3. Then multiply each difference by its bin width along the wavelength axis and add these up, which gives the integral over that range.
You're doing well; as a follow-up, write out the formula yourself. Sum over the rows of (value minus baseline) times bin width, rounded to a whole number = 23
